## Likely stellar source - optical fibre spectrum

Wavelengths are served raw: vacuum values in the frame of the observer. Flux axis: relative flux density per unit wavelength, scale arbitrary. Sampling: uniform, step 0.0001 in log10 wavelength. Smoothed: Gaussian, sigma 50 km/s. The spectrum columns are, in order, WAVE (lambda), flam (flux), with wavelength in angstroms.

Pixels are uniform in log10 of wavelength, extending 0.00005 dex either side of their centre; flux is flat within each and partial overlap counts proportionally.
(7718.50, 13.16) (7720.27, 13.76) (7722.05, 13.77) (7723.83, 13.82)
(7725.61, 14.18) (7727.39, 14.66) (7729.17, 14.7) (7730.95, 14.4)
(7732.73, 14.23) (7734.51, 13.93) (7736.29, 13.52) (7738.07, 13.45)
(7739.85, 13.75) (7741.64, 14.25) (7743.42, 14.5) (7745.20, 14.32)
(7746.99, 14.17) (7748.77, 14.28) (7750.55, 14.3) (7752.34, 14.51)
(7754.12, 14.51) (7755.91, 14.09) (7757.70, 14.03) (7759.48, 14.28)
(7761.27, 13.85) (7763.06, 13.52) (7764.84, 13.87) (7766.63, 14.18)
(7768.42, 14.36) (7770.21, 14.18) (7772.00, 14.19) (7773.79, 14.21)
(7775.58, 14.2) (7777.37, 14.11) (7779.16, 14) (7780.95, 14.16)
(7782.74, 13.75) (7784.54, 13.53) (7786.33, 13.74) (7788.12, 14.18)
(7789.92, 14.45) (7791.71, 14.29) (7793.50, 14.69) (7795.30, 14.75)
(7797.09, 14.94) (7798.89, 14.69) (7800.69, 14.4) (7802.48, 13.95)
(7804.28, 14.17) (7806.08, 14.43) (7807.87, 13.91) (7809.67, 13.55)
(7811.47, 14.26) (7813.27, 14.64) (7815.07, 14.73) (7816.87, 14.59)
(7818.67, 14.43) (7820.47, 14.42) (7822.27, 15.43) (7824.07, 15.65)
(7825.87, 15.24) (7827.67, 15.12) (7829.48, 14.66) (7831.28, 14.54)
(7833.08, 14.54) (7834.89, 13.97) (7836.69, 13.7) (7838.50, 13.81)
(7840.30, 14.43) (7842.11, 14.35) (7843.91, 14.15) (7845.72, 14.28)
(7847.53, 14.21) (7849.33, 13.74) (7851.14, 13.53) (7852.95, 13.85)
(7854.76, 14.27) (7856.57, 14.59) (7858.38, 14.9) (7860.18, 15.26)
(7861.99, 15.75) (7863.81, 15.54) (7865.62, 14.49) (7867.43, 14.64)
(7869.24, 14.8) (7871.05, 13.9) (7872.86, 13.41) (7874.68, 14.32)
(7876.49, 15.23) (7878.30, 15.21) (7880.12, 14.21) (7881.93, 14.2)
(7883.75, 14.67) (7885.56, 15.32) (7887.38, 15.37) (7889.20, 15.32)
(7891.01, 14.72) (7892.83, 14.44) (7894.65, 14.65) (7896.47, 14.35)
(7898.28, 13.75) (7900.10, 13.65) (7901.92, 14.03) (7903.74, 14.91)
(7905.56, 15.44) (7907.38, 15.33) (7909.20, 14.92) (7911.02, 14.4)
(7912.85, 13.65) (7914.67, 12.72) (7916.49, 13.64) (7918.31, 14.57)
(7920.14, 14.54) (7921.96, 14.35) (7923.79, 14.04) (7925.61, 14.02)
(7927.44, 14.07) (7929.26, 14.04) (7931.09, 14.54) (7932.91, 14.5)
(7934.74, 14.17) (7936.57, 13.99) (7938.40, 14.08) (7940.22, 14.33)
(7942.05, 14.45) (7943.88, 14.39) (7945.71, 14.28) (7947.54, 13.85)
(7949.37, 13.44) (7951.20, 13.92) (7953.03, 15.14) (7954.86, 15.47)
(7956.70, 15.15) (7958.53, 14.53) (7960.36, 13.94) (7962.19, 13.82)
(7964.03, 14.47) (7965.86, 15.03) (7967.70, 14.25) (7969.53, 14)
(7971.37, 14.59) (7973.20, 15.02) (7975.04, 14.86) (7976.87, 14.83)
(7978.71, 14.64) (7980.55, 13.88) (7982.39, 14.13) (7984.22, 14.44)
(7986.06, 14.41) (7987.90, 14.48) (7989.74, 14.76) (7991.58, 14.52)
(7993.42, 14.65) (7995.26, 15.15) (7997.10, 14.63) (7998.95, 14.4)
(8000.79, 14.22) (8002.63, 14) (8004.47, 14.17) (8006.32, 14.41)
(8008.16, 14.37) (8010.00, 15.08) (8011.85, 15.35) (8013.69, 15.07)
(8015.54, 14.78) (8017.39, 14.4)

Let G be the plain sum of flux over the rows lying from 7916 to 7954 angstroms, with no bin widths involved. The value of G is 298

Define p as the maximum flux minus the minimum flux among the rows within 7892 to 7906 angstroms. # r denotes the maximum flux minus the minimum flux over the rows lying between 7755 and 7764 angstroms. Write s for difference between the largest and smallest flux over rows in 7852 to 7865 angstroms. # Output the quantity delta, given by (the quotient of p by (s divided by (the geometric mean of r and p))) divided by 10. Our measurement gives 0.110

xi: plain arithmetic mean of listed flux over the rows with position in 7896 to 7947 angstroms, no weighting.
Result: 14.3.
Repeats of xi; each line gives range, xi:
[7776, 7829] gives 14.4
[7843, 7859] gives 14.2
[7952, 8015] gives 14.6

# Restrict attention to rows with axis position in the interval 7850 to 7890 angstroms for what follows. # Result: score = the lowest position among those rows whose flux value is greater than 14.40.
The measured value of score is 7856.57 angstroms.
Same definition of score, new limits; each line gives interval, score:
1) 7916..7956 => 7918.31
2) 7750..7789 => 7752.34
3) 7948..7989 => 7953.03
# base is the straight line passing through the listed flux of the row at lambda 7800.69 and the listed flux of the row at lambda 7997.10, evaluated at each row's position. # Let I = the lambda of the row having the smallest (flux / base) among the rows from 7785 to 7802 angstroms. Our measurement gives 7786.33 angstroms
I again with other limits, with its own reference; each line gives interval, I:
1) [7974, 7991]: 7980.55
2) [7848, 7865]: 7851.14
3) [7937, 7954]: 7949.37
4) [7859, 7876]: 7872.86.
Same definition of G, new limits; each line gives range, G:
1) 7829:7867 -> 303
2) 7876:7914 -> 308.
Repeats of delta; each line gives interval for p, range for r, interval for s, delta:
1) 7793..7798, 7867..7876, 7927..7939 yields 0.027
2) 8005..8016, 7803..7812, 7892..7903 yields 0.091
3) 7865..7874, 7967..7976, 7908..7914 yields 0.130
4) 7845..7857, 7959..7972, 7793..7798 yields 0.480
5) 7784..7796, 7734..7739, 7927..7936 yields 0.187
